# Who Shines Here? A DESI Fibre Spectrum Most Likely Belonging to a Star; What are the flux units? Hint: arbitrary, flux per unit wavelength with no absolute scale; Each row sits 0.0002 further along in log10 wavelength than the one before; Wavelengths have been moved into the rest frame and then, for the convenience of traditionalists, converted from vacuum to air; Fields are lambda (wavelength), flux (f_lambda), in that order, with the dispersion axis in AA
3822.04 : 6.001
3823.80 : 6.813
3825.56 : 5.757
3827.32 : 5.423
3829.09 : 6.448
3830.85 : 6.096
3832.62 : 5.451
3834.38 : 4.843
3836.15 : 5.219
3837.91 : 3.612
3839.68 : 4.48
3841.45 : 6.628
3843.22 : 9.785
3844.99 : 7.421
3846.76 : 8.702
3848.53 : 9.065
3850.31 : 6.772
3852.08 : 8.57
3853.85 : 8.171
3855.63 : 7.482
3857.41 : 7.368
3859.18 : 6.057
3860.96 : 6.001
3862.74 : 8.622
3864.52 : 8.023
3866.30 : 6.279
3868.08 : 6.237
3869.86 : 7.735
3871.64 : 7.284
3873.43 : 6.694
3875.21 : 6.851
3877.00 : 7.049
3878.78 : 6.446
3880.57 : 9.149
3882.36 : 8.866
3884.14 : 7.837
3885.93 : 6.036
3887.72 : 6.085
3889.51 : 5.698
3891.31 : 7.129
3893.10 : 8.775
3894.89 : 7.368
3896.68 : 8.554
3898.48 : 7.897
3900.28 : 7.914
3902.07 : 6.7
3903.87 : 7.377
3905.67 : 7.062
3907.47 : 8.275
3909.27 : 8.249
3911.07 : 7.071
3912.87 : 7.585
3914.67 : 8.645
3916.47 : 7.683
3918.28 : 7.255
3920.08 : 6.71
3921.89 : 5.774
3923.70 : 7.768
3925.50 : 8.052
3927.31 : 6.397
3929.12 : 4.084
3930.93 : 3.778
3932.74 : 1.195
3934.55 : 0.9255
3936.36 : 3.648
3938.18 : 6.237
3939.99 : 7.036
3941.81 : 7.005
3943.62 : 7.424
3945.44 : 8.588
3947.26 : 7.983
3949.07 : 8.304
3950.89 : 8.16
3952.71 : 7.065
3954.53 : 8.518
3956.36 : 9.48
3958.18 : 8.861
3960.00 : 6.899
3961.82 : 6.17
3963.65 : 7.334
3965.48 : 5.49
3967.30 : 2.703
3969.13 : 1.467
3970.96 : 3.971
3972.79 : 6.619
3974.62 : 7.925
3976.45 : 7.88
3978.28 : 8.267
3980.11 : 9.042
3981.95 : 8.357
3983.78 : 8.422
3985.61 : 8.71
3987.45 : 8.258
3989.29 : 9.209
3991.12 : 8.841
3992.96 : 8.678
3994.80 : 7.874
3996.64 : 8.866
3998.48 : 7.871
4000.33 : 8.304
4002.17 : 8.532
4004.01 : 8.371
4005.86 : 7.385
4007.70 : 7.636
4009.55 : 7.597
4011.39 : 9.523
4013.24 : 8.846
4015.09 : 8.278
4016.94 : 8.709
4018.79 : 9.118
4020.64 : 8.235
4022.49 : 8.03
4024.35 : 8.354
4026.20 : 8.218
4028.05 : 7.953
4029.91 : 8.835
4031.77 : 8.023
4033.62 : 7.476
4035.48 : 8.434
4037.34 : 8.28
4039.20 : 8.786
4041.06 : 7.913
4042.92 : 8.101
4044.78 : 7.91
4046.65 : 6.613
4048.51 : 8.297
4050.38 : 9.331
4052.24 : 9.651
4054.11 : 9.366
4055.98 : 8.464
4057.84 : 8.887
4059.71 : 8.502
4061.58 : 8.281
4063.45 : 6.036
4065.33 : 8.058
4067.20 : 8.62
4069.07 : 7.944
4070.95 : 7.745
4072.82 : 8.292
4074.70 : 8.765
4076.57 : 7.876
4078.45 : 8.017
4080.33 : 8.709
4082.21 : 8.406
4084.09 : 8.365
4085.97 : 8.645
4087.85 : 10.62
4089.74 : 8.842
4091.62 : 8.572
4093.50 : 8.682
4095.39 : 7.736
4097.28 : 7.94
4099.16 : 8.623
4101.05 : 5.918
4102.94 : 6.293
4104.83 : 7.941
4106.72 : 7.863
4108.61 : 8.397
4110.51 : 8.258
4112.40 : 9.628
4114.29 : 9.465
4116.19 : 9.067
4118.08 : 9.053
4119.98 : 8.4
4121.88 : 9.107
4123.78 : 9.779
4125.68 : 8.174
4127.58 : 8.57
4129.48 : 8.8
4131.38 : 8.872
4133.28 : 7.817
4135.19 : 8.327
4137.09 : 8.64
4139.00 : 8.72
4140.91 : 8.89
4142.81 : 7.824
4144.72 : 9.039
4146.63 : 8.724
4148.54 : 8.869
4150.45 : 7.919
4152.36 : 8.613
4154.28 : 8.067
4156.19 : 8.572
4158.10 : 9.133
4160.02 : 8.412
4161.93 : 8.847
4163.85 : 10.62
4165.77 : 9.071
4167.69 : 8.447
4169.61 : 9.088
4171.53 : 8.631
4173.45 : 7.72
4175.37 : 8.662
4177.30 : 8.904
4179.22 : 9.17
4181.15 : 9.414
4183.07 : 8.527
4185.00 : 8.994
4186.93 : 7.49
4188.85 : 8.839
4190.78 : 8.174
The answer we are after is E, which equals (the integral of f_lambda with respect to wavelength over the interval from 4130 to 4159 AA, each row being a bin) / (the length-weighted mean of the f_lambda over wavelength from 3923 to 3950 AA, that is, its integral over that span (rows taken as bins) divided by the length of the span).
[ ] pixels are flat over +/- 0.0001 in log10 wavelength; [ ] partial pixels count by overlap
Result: 42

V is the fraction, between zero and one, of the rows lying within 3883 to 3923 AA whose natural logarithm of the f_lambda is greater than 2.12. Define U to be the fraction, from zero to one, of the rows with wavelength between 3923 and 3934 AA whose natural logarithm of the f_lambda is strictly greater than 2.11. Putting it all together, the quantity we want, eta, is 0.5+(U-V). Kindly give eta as 0.4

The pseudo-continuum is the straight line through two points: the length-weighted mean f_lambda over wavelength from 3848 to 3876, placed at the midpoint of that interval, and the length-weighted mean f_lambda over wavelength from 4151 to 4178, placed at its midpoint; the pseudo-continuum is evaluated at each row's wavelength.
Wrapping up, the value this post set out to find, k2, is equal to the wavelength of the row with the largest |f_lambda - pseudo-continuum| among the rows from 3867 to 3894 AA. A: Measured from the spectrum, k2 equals 3880.57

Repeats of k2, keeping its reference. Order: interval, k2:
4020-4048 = 4046.65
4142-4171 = 4163.85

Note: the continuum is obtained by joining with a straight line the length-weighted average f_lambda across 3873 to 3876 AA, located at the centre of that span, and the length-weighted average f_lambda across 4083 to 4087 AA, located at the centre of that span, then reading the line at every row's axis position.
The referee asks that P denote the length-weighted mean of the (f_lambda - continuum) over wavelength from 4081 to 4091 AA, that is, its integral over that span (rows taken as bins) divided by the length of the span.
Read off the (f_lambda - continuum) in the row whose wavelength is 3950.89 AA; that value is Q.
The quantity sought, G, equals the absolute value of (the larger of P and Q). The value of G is 0.73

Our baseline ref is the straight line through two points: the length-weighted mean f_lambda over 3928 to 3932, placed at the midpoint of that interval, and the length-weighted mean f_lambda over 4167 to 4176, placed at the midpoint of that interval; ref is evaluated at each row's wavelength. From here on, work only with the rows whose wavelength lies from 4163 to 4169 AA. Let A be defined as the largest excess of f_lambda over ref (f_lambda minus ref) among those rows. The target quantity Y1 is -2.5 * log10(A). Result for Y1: -0.9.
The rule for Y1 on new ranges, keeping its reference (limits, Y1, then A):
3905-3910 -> -1.7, 4.8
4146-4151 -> 0.3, 0.8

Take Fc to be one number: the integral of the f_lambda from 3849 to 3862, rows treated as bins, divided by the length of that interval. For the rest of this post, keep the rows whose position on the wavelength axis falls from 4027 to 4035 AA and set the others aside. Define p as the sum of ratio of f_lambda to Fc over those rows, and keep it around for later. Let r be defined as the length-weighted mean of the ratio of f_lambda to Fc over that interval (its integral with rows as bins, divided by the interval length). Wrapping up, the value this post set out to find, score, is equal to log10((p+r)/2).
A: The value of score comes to 0.44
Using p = 4.4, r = 1.11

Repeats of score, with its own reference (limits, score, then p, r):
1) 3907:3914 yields 0.43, 4.3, 1.07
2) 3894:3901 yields 0.44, 4.4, 1.09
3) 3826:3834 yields 0.30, 3.2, 0.80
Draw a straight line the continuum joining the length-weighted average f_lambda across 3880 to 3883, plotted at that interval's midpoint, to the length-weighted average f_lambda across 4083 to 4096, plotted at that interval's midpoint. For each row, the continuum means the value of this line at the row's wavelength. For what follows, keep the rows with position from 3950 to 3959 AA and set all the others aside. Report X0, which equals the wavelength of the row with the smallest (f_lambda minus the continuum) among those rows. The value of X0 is 3952.71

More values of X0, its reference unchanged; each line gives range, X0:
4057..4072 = 4063.45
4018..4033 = 4028.05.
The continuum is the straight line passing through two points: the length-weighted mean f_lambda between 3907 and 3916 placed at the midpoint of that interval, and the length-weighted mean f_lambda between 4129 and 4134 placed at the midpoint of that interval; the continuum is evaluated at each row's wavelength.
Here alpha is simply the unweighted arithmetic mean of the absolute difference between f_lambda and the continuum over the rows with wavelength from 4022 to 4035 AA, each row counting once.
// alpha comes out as 0.32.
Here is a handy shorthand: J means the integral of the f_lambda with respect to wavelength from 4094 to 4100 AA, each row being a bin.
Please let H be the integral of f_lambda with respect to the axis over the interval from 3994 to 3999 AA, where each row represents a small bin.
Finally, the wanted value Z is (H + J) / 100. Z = 0.90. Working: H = 41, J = 49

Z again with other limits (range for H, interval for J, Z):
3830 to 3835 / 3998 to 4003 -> 0.69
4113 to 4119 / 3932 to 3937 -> 0.65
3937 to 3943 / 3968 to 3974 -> 0.65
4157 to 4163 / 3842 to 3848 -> 1.04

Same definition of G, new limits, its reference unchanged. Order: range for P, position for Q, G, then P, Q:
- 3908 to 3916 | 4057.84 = 0.79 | 0.8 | 0.56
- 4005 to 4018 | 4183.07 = 0.35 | 0.4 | -0.85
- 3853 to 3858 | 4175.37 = 1.05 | 1.1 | -0.65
